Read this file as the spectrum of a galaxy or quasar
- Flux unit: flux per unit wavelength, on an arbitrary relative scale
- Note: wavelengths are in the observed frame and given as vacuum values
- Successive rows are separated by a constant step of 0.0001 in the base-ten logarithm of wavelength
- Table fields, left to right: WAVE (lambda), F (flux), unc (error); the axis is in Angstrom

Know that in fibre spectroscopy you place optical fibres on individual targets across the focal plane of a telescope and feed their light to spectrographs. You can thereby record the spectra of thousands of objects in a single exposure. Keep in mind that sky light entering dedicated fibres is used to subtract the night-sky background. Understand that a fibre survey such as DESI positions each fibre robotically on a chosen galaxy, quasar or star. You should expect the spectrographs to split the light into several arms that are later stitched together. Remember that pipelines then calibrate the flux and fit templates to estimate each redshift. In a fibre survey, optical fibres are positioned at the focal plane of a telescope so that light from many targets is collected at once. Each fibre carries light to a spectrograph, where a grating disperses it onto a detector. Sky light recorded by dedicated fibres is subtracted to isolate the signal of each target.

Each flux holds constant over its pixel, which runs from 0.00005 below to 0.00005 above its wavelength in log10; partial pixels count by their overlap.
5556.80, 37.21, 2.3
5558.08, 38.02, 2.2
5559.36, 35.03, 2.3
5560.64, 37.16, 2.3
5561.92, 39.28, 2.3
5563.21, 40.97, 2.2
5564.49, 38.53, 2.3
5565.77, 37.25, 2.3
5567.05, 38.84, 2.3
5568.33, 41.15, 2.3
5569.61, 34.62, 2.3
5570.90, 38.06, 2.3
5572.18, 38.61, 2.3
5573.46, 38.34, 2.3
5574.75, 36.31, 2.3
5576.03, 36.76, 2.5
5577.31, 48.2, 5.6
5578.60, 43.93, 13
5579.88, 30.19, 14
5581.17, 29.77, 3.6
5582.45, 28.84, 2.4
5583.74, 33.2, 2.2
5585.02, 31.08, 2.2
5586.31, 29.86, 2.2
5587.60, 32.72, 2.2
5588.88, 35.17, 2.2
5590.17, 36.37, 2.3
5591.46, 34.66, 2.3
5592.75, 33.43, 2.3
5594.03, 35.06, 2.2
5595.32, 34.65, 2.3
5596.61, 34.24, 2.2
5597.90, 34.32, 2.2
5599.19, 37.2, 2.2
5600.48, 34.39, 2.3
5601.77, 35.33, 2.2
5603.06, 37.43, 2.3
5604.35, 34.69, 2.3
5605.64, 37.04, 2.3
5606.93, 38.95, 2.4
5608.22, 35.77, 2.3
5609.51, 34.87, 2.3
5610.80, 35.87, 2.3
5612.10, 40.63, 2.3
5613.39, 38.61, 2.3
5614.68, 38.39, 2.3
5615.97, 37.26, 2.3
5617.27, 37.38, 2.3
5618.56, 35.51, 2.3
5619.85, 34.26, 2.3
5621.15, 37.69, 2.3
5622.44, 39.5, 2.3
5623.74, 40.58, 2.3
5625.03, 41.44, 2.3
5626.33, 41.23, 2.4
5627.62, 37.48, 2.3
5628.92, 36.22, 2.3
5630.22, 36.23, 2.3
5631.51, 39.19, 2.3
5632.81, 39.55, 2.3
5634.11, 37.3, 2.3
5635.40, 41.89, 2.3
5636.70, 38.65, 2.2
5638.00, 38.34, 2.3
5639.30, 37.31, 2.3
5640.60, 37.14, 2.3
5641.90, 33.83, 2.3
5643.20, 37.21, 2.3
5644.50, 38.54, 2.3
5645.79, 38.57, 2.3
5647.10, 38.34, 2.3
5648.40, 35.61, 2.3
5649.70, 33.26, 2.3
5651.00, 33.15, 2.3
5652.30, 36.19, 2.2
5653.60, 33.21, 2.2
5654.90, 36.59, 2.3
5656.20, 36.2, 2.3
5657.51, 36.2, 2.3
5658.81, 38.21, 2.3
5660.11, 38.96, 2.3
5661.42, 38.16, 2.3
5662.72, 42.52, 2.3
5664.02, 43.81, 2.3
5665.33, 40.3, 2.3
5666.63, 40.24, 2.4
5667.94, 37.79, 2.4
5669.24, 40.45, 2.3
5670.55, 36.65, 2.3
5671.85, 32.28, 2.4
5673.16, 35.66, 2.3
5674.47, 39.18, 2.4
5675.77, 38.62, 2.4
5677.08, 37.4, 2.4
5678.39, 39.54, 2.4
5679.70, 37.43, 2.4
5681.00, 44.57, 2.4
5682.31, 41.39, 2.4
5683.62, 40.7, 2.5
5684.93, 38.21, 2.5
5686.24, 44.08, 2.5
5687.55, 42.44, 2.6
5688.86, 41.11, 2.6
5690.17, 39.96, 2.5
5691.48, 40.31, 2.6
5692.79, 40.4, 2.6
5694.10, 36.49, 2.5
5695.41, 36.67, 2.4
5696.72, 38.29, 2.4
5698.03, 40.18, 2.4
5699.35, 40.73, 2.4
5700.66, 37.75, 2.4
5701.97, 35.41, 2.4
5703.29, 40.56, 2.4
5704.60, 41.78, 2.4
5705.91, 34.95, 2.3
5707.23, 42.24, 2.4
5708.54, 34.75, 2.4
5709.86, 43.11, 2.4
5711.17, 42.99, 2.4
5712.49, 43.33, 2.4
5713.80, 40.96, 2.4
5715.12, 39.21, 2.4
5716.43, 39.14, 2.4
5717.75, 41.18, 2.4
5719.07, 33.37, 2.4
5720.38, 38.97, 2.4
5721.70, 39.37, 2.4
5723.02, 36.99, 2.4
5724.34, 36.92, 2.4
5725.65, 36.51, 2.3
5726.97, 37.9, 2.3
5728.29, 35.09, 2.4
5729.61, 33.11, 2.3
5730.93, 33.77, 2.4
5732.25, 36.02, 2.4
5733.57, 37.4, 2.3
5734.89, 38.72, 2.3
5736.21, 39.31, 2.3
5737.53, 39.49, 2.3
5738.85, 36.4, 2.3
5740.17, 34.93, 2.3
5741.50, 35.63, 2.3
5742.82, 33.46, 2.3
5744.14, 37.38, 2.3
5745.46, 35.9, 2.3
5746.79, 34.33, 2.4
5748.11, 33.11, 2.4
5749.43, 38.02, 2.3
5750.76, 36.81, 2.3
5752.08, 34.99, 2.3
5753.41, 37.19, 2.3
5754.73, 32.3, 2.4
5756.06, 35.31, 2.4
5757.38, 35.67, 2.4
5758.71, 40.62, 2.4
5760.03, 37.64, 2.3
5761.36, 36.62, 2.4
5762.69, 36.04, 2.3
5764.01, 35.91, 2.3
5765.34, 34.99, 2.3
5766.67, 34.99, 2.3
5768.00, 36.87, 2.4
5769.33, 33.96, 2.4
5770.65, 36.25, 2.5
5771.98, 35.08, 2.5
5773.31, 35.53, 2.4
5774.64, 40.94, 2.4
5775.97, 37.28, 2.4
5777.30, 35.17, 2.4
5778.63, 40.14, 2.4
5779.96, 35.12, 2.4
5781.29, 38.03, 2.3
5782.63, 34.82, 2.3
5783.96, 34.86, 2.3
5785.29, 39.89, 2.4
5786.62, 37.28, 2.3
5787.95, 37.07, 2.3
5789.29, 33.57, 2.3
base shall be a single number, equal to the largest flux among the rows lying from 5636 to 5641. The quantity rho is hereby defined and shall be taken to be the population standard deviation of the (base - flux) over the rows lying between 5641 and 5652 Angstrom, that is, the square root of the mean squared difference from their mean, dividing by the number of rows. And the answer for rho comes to 2.2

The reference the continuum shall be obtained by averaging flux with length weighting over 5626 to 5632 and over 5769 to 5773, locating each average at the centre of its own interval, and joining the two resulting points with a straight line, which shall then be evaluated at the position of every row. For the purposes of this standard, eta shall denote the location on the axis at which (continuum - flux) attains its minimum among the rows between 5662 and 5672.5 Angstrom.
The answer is 5664.02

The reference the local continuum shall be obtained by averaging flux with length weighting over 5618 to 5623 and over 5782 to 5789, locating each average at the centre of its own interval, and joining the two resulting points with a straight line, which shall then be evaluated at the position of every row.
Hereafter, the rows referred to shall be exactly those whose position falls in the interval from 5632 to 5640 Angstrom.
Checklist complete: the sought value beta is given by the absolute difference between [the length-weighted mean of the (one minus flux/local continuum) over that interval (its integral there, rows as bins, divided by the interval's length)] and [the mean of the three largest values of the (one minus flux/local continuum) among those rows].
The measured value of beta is 0.032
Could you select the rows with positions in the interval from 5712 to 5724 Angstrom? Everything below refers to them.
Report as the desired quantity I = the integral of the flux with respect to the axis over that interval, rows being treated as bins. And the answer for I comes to 469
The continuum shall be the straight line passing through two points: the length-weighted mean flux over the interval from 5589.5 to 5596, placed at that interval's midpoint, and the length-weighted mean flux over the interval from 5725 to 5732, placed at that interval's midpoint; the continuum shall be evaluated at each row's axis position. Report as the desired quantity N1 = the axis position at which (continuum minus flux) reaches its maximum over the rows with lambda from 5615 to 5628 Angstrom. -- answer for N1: 5619.85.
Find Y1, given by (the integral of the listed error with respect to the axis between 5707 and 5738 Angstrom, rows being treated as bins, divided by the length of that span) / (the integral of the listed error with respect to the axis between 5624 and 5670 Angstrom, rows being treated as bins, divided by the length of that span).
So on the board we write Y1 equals 1.03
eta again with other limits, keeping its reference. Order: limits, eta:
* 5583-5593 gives 5590.17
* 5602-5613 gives 5612.10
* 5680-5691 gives 5681.00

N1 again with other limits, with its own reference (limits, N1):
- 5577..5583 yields 5582.45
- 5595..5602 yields 5596.61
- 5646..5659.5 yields 5651.00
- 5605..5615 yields 5609.51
